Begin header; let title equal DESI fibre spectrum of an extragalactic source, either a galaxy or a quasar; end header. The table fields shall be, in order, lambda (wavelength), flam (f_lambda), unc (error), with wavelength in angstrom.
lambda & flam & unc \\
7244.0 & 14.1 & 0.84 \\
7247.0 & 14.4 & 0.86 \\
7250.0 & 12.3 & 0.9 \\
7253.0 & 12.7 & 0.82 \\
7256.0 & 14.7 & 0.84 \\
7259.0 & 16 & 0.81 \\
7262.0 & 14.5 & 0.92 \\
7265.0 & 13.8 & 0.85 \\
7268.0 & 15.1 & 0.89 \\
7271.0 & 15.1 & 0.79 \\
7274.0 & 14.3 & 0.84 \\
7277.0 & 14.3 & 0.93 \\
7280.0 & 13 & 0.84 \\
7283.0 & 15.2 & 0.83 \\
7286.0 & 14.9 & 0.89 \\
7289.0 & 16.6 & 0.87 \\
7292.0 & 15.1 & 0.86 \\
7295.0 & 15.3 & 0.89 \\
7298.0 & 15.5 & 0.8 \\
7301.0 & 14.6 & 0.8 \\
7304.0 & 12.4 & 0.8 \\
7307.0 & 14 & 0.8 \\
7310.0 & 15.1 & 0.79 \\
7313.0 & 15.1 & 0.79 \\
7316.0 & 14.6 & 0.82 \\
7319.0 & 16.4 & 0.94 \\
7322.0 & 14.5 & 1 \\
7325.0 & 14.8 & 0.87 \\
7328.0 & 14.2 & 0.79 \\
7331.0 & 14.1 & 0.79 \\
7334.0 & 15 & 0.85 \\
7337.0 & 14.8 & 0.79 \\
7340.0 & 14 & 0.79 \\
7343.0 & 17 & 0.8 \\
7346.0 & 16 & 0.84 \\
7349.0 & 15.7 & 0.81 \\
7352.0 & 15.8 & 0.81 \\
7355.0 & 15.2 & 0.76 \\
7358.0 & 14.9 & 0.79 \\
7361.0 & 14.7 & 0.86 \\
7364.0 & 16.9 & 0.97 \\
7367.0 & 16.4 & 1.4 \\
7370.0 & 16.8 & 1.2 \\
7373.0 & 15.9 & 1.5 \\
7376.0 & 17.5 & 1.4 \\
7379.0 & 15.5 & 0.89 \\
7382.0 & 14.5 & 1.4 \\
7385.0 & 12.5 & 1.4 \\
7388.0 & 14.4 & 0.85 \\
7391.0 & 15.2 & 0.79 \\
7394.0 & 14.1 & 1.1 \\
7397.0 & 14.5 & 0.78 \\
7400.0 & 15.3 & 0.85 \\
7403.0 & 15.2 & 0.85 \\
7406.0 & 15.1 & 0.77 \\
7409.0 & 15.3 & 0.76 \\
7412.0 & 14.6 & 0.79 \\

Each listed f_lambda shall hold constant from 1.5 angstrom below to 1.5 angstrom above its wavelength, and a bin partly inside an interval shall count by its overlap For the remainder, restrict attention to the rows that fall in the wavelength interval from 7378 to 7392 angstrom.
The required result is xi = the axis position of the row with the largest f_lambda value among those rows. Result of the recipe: 7379.0 angstrom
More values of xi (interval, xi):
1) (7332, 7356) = 7343.0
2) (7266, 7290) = 7289.0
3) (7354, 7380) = 7376.0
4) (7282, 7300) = 7289.0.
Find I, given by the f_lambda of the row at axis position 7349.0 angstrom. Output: 15.7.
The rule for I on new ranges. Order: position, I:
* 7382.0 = 14.5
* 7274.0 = 14.3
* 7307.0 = 14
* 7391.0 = 15.2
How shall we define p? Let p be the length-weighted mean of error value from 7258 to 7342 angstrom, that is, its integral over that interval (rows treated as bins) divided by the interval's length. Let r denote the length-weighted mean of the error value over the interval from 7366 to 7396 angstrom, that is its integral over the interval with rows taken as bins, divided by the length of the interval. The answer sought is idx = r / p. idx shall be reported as 1.40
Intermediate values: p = 0.84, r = 1.183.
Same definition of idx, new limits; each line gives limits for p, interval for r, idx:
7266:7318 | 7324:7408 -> 1.14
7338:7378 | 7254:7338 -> 0.85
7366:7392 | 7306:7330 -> 0.70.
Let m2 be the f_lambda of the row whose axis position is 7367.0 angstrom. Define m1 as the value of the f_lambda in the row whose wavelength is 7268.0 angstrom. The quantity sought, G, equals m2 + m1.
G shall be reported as 31.5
